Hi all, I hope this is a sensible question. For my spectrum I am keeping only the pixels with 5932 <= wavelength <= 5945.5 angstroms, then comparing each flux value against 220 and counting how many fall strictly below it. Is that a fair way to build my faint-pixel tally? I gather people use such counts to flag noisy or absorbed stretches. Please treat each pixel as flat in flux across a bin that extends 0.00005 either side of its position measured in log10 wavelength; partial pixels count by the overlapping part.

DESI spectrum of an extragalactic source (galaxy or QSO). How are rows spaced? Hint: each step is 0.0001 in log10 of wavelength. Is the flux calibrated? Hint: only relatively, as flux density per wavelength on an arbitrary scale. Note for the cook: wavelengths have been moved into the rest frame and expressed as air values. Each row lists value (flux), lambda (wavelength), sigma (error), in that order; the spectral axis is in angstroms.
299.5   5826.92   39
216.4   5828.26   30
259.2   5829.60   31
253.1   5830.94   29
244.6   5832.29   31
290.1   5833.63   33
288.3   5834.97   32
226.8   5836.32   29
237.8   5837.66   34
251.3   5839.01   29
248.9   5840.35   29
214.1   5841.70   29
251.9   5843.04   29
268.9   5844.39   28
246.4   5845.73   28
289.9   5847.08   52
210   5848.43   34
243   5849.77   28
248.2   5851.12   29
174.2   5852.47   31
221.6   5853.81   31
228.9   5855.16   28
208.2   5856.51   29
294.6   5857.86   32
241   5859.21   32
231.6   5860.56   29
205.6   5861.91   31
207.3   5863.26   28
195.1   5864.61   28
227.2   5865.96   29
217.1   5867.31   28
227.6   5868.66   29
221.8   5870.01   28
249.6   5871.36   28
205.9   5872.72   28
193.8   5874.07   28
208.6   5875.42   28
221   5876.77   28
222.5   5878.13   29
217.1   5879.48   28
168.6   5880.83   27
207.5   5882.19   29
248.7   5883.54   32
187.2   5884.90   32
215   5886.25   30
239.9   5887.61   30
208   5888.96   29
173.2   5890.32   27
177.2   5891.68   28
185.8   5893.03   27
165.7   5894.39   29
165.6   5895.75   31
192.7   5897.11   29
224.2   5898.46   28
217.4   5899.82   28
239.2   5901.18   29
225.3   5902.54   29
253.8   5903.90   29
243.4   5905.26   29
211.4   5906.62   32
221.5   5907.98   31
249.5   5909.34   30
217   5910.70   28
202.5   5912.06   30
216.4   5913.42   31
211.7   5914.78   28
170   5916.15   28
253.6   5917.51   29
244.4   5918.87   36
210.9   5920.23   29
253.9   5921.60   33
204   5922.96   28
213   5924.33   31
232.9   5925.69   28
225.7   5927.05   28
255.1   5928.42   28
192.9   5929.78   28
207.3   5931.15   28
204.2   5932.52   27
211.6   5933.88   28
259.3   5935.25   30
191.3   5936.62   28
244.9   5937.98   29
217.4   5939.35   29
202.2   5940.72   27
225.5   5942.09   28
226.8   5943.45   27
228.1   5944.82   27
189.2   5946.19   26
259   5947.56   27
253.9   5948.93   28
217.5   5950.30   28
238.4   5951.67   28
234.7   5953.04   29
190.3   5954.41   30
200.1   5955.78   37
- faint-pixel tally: 5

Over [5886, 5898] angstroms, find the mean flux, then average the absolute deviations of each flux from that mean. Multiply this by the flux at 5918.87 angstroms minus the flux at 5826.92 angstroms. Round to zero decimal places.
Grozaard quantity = -1099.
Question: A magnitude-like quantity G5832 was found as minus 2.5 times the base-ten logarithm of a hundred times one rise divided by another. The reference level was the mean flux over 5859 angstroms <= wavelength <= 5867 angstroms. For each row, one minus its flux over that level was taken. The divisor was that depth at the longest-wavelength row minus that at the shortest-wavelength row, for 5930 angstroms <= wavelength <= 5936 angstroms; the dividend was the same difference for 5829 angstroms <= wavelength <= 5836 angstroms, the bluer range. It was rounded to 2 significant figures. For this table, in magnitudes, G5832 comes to -4.4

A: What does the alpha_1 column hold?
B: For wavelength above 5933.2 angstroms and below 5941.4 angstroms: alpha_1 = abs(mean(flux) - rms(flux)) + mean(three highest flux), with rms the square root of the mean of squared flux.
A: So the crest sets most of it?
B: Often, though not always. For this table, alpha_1 242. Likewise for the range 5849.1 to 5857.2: 241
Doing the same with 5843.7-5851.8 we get 270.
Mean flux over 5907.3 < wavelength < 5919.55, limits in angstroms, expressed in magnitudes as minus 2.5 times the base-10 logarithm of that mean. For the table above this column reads -5.86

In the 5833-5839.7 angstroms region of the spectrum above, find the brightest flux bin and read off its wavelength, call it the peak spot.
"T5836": 5833.63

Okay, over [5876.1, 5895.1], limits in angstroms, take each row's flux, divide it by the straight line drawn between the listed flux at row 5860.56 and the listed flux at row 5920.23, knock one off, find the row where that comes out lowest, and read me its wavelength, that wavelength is 5880.83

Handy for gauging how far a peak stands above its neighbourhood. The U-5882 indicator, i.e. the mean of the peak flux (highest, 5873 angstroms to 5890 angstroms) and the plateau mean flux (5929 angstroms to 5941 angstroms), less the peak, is -17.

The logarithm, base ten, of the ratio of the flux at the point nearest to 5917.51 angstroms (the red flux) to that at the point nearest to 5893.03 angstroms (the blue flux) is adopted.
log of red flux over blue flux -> 0.14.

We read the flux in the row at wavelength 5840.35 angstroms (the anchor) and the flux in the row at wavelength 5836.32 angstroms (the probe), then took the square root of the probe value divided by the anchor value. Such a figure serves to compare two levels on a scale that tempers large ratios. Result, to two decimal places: 0.95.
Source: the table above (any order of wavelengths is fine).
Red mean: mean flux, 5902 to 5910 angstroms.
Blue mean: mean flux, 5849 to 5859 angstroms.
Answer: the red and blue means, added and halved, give 233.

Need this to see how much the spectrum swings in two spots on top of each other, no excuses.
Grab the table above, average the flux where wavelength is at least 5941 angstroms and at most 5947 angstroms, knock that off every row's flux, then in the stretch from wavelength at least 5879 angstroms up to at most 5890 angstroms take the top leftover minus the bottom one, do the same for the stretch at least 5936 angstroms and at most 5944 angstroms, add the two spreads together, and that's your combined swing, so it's 134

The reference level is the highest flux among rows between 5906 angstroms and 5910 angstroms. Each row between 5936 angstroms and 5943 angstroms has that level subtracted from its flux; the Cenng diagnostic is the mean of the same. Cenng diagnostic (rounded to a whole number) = -33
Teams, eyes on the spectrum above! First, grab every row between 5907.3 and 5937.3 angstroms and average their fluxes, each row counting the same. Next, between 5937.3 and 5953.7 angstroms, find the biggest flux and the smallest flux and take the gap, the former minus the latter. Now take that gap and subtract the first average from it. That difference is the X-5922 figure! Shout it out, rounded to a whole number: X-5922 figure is -151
